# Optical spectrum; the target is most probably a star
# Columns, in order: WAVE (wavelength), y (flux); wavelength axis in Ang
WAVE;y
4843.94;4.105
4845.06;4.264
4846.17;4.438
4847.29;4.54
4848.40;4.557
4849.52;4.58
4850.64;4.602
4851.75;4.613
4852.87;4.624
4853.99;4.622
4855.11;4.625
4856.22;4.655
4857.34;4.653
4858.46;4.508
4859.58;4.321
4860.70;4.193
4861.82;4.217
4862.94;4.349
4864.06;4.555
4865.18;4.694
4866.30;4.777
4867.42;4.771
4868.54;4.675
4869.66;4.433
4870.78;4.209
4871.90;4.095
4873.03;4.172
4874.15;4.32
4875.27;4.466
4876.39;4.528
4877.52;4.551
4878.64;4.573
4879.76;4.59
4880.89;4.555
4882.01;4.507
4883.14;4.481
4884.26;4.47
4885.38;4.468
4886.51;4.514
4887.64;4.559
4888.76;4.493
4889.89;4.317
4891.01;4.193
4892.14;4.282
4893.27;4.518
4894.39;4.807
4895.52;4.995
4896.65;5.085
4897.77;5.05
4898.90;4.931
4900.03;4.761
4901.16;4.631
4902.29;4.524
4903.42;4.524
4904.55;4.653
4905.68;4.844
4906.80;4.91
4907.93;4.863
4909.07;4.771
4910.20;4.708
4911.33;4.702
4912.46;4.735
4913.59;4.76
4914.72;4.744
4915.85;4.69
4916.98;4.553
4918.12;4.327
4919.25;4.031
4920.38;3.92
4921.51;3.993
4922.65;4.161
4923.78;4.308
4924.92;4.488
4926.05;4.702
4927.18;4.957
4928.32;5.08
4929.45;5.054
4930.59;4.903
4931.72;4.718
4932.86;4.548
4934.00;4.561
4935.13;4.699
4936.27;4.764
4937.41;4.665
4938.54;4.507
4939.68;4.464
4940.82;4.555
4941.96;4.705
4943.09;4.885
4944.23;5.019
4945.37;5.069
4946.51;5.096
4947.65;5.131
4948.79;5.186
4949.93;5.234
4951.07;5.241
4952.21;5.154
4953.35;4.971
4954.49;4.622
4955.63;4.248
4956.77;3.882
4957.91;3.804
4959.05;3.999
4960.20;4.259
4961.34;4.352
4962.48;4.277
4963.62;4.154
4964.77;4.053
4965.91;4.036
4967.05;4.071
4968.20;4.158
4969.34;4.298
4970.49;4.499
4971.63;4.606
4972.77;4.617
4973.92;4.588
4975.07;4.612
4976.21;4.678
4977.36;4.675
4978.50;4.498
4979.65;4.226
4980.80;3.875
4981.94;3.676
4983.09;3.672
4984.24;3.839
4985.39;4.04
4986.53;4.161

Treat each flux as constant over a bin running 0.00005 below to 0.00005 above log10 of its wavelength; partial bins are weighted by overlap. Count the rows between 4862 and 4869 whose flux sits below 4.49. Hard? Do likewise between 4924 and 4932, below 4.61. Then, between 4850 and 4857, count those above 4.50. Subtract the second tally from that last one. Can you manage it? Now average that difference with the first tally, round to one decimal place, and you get 3.0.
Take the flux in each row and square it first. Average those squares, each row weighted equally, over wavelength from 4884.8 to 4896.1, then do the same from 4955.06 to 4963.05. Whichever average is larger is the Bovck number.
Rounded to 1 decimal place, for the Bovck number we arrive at 20.4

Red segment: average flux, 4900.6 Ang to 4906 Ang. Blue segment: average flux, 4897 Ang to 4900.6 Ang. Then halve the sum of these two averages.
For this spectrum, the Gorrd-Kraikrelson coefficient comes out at 4.77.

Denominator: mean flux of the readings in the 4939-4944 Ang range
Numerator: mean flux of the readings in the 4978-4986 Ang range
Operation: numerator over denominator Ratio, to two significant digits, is 0.85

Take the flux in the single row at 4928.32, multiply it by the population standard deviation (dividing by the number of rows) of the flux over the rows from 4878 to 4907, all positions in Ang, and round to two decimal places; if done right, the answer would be 1.16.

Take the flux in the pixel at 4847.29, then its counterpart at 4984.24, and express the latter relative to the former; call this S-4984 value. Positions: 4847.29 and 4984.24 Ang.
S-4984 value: 0.85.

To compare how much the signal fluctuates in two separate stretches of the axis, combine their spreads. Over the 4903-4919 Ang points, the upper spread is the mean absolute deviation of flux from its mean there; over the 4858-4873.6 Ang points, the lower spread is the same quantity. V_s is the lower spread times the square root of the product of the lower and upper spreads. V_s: 0.030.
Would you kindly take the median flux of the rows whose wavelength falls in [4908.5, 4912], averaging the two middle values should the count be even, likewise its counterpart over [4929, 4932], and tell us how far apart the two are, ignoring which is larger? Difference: 0.195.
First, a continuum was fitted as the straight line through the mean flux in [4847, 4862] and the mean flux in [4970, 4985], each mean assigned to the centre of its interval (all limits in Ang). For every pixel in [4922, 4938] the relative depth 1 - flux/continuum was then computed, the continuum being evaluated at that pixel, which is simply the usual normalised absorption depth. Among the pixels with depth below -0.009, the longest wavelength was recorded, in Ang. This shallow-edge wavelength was 4937.41 Ang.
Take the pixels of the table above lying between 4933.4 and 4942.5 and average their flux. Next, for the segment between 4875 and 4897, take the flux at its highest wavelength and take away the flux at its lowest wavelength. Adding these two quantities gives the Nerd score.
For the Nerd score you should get 5.2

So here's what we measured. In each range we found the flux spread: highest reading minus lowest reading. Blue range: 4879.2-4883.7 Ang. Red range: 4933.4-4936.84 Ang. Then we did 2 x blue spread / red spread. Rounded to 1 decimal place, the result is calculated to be 1.1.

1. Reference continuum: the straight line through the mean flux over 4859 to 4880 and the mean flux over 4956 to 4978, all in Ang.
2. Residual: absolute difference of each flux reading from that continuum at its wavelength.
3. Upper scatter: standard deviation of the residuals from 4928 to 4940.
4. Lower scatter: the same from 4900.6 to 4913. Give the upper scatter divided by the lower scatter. 1.6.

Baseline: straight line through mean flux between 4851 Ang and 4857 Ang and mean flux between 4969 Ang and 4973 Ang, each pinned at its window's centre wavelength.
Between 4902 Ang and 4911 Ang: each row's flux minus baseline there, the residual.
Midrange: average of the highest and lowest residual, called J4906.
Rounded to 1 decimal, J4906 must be 0.1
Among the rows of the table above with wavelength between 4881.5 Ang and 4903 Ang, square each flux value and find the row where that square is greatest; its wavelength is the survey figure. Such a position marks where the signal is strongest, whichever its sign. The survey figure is 4896.65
